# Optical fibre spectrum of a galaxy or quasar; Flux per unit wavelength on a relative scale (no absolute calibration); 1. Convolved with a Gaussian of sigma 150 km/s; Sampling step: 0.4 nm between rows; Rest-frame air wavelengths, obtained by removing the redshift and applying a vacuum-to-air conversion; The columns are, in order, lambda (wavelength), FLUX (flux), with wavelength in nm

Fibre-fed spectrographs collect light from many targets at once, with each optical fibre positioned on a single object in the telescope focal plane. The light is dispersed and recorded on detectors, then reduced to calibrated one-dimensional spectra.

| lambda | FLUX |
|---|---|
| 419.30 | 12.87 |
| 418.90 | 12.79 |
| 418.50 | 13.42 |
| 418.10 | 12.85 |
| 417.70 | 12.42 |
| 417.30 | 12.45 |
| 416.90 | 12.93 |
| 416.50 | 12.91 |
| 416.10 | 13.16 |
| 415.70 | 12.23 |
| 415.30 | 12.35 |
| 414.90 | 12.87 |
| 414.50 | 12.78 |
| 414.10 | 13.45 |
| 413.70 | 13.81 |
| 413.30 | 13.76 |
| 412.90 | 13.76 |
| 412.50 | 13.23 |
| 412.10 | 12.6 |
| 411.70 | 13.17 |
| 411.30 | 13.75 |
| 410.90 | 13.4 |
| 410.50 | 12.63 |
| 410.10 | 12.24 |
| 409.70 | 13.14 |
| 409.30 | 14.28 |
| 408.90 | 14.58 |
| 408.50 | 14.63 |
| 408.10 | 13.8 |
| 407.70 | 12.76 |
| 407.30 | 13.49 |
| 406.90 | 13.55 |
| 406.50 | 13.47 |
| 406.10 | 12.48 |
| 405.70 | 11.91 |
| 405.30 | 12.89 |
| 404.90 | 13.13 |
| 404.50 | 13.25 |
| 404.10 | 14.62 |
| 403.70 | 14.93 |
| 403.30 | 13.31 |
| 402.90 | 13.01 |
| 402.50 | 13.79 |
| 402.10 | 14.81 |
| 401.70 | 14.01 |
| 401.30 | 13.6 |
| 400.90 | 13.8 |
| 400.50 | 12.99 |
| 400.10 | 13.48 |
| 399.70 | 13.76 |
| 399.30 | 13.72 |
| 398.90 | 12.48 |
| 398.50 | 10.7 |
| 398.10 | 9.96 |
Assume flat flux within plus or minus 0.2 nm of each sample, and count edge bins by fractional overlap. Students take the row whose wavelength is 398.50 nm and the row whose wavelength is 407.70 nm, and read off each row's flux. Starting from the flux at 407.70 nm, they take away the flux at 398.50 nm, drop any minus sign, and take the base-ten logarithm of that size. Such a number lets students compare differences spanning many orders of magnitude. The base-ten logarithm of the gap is 0.31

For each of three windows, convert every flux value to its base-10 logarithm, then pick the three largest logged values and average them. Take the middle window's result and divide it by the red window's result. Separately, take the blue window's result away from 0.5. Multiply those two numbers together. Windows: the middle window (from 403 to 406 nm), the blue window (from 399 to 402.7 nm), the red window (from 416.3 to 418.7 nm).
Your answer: -0.674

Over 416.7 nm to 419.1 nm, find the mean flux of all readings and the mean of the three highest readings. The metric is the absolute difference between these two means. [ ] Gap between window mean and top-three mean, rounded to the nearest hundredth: 0.26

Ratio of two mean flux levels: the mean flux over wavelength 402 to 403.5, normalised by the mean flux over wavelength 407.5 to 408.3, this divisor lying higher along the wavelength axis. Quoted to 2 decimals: 1.03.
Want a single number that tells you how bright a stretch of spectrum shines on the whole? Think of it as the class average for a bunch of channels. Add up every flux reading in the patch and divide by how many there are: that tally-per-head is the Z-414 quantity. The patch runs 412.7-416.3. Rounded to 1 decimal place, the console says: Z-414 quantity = 13.1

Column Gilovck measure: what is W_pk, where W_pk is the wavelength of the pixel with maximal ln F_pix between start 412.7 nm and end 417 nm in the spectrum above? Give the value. 413.70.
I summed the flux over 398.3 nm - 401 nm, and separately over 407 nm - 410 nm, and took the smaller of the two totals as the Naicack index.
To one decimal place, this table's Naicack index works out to 90.9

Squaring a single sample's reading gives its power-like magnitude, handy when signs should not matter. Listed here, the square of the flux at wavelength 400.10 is 182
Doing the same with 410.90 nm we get 180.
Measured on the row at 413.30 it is 189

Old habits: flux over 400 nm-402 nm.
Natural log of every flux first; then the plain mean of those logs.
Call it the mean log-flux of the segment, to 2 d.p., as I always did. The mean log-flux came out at 2.61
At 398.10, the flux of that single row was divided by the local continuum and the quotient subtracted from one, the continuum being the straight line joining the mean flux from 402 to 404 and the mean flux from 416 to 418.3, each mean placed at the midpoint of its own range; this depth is 0.307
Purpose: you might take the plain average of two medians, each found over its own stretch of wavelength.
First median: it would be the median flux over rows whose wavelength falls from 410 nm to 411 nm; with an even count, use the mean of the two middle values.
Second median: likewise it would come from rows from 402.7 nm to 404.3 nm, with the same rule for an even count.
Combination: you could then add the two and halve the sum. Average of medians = 13.3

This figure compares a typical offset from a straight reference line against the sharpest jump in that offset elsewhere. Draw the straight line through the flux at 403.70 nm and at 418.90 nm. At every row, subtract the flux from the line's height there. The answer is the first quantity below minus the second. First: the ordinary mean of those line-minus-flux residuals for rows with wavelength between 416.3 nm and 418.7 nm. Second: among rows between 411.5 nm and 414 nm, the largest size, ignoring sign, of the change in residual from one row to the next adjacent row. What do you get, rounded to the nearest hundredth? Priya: -0.53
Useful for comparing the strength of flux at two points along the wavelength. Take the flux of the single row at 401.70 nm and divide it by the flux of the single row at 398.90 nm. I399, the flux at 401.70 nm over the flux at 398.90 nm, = 1.12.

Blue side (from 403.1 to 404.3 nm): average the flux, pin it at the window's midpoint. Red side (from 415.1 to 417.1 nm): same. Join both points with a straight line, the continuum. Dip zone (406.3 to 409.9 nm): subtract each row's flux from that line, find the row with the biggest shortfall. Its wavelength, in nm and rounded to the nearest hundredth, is 407.70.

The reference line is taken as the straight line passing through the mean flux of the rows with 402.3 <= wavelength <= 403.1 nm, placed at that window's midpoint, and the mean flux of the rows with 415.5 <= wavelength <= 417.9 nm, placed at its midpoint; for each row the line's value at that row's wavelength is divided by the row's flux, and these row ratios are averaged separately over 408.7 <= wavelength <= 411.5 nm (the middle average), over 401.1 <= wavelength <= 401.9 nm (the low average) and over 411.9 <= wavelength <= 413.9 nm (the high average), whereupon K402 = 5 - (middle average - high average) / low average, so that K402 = 4.99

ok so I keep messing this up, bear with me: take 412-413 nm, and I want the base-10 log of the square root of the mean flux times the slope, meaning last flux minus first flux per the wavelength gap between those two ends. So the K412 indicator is 0.64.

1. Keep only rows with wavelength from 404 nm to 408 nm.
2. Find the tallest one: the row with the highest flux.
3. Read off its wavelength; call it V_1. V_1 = 404.10 nm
